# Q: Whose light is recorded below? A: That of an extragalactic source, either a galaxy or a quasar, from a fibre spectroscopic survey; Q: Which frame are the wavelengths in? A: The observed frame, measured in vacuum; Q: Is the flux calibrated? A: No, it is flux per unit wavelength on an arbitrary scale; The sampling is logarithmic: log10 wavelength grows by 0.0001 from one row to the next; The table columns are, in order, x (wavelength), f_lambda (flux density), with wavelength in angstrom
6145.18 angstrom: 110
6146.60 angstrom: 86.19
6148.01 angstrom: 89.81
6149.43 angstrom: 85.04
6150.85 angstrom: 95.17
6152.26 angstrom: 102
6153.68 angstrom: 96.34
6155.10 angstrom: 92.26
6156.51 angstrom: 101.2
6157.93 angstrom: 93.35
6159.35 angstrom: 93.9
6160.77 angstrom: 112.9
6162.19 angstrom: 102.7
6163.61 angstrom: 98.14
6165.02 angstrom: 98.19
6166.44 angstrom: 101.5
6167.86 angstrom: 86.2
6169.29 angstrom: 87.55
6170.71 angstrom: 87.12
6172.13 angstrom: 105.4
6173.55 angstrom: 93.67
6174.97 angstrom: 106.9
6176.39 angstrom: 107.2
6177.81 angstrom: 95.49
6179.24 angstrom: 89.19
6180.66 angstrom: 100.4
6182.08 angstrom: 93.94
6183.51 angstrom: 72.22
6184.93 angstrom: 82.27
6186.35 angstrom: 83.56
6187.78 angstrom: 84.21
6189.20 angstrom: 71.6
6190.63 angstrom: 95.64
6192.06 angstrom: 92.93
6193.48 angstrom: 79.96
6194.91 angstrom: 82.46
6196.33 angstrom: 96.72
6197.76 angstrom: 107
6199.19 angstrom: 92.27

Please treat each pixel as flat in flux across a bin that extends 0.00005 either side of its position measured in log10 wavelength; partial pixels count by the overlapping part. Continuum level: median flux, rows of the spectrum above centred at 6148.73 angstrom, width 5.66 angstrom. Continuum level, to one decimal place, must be 88.0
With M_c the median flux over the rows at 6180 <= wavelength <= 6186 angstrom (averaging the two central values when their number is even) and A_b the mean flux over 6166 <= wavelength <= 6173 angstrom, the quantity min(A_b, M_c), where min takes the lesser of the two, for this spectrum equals 88.1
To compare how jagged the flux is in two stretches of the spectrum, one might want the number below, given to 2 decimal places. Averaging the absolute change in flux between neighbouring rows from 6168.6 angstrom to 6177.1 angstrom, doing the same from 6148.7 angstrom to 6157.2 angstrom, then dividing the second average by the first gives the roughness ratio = 0.81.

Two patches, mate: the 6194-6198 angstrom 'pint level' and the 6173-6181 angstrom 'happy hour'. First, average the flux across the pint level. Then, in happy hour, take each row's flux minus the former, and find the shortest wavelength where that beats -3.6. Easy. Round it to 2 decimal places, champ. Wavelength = 6173.55 angstrom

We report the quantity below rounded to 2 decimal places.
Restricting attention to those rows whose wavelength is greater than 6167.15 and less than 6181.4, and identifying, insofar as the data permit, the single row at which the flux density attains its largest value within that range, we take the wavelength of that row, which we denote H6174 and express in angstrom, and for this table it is 6176.39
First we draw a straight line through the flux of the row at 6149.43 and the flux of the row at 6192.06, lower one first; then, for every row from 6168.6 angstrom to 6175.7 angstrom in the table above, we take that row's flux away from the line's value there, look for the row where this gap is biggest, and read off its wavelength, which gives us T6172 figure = 6170.71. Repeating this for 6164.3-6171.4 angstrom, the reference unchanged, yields 6167.86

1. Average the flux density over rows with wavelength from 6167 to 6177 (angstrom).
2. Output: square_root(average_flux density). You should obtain 9.81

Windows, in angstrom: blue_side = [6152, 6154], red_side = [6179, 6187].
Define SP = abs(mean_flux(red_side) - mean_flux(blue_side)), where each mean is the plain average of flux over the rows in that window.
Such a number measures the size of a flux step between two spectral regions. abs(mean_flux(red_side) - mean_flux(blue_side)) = 12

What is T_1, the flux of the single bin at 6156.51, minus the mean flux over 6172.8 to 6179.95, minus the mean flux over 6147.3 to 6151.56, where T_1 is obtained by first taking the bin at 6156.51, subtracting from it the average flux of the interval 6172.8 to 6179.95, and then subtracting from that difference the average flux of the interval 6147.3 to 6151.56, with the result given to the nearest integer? -87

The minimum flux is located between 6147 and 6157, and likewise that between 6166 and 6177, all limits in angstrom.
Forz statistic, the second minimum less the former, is 1.2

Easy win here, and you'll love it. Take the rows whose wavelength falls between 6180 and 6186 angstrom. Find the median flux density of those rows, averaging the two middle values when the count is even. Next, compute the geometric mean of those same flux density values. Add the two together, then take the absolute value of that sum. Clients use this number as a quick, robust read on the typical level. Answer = 175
